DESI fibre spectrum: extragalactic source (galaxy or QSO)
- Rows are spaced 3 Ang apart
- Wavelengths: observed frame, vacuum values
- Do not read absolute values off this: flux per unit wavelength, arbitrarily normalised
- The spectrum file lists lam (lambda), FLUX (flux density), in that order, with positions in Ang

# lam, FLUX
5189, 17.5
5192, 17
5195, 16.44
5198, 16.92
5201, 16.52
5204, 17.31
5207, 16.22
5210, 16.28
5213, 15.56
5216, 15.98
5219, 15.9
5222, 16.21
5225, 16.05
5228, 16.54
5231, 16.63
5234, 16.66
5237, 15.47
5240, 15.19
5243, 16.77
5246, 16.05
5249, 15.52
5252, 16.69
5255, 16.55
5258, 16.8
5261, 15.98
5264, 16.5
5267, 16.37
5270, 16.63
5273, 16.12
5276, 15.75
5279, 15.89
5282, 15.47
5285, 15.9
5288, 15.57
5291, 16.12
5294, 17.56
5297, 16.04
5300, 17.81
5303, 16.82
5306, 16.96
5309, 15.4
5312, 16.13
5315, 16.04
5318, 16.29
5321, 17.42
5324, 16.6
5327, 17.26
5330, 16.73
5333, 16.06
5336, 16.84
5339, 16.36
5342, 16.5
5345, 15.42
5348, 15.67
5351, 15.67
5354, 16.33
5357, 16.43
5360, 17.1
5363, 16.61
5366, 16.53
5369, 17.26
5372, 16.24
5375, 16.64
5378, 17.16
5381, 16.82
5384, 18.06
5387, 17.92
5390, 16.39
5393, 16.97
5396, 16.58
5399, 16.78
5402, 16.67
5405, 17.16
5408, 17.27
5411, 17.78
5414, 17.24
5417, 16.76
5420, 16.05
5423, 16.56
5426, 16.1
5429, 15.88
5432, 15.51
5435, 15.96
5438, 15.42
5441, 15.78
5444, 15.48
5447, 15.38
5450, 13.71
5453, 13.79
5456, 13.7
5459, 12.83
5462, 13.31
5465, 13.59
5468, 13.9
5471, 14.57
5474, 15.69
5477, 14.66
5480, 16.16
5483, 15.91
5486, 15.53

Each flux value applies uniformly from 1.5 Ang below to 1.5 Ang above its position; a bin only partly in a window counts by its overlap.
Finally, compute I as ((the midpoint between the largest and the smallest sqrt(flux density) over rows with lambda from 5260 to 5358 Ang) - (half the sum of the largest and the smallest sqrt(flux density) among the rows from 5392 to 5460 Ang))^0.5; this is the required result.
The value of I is 0.42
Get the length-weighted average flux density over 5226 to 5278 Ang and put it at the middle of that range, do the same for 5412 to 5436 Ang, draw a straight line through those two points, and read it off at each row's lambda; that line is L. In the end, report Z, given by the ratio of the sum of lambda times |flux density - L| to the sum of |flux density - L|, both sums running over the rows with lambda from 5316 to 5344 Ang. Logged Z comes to 5328.0 Ang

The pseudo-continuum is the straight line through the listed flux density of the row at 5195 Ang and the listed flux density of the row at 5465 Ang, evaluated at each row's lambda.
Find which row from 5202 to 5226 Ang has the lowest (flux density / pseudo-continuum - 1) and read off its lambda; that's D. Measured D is 5213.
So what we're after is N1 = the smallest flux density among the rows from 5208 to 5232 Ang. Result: 15.56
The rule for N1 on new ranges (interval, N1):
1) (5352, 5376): 16.24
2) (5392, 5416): 16.58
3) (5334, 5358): 15.42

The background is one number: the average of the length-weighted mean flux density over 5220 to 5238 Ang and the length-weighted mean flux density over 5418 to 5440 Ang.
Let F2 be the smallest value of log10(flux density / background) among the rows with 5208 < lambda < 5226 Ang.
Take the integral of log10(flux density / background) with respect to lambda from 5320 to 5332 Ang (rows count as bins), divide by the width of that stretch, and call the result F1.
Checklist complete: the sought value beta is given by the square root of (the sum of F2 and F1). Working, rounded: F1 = 0.022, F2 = -0.015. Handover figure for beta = 0.08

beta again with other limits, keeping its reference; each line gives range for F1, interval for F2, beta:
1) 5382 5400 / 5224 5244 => 0.03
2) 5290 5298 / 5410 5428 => 0.11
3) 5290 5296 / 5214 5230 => 0.11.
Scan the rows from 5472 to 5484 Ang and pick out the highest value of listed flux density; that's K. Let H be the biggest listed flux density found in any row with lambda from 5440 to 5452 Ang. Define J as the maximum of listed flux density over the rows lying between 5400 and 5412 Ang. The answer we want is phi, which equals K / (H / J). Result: 18.2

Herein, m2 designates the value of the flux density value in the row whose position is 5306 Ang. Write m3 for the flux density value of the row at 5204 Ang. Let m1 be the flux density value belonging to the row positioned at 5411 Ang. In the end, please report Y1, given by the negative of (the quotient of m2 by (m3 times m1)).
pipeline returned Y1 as -0.055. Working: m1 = 17.78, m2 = 16.96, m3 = 17.31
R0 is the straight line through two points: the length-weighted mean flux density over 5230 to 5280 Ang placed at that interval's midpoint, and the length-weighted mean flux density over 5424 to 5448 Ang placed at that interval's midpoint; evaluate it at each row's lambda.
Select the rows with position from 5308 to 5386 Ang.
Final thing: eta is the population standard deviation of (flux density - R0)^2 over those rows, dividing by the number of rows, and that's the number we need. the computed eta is 1.0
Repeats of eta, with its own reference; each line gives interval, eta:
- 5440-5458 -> 1.8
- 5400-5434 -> 1.2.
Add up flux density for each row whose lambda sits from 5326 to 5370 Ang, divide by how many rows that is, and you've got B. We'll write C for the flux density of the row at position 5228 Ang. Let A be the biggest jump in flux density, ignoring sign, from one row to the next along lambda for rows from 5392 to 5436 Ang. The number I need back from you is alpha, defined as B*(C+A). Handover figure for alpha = 284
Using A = 0.71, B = 16.5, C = 16.54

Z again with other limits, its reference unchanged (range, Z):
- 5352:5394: 5378.1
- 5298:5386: 5342.1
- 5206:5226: 5216.3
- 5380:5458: 5424.9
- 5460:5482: 5468.0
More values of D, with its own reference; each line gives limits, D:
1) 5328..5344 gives 5333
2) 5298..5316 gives 5309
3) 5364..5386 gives 5372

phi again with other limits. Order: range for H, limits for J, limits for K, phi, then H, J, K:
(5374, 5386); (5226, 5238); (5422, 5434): 15.3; 18.06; 16.66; 16.56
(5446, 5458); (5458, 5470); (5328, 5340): 15.2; 15.38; 13.9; 16.84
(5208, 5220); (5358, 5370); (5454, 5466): 14.5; 16.28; 17.26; 13.7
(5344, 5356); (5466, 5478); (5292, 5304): 17.1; 16.33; 15.69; 17.81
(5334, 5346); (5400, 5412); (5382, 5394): 19.1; 16.84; 17.78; 18.06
